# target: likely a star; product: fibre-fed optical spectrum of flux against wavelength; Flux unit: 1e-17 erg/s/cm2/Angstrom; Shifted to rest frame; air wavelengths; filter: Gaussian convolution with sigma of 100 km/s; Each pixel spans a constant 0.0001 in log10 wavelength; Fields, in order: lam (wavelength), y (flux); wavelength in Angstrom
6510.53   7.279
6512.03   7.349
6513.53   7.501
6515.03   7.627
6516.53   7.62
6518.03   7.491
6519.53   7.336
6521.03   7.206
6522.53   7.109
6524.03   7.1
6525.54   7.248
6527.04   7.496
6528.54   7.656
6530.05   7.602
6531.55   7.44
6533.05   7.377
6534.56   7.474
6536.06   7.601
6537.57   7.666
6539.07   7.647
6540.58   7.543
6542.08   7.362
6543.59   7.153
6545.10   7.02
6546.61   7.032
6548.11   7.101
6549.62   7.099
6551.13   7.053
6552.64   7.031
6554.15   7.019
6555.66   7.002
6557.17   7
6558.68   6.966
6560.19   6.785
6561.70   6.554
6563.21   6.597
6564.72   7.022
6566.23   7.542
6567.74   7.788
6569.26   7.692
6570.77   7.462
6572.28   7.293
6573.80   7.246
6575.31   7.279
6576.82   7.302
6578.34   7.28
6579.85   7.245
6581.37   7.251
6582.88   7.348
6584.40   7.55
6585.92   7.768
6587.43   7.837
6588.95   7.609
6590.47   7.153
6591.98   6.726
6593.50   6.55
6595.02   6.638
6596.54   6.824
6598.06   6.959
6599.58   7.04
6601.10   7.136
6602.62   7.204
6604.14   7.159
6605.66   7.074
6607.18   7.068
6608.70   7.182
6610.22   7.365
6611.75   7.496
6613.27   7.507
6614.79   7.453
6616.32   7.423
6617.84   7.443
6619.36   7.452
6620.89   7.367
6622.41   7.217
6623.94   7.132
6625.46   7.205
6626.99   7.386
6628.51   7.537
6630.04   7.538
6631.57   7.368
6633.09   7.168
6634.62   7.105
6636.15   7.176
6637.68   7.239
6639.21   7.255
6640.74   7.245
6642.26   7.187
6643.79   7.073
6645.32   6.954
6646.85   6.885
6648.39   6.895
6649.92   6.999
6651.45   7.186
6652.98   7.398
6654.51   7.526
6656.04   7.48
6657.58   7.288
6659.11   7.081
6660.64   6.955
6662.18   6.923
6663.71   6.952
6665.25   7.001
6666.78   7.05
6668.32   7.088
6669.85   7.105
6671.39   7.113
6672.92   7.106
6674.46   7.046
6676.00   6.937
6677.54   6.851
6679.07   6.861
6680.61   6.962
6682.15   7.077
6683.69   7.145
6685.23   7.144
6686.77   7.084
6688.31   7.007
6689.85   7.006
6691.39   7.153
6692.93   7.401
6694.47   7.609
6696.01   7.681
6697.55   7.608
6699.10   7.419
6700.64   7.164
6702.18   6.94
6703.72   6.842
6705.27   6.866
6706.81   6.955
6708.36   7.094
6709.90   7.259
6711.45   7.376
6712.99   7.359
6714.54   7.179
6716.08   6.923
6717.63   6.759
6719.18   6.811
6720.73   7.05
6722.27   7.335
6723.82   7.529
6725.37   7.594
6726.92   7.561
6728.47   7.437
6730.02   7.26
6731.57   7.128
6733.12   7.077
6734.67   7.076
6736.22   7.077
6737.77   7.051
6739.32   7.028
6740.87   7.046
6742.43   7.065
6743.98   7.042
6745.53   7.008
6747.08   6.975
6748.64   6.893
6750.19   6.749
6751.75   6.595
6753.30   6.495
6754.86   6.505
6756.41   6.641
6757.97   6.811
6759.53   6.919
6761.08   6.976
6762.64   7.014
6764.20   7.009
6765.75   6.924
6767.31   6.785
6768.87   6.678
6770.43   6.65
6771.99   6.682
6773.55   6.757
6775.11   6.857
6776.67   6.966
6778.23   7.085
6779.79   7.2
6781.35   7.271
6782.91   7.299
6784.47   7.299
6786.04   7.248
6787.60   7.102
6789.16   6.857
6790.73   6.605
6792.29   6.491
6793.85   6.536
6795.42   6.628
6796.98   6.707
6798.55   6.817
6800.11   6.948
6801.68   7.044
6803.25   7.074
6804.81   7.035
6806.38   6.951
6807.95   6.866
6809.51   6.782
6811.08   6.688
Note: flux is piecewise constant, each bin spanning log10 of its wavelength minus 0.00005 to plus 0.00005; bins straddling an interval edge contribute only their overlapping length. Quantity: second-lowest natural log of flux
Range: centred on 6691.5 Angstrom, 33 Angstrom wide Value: 1.92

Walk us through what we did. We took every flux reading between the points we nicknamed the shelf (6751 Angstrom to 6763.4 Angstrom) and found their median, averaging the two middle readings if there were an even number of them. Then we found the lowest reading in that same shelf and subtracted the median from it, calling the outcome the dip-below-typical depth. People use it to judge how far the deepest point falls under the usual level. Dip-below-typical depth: -0.23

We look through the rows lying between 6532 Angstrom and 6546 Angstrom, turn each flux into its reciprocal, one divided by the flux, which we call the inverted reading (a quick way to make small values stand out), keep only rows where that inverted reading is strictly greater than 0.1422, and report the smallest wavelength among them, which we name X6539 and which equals 6545.10 Angstrom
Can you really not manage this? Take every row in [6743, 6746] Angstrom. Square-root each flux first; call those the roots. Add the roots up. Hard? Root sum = 5.30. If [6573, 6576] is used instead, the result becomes 5.39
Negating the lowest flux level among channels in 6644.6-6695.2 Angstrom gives -6.85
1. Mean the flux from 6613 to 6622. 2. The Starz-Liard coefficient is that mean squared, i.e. 55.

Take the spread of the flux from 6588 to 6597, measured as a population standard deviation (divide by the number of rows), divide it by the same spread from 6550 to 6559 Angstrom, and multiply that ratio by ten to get 133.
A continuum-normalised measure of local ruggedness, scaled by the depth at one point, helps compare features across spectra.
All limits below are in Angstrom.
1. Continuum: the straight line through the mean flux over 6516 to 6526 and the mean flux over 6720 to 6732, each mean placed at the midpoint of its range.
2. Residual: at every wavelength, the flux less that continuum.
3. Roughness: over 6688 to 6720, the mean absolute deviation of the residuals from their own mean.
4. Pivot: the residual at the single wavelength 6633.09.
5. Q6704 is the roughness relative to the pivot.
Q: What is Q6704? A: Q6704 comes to -1.4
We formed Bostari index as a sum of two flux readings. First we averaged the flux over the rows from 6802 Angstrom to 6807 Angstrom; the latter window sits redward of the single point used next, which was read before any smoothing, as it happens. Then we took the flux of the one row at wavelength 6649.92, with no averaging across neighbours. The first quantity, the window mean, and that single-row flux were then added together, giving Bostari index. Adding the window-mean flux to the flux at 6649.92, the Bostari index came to 14.0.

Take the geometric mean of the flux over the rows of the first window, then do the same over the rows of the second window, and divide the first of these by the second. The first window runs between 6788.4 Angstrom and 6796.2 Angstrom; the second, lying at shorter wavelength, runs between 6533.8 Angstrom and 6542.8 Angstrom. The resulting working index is 0.877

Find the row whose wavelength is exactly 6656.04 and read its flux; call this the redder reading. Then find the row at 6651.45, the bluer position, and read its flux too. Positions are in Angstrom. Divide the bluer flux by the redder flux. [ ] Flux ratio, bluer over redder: 0.96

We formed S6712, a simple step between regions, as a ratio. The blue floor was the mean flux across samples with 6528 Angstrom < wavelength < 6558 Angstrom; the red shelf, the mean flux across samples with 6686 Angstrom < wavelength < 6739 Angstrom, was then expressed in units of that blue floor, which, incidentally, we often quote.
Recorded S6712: 0.99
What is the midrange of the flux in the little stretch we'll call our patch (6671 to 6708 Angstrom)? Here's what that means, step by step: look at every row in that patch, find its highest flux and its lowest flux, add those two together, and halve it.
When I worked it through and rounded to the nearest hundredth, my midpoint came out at 7.26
